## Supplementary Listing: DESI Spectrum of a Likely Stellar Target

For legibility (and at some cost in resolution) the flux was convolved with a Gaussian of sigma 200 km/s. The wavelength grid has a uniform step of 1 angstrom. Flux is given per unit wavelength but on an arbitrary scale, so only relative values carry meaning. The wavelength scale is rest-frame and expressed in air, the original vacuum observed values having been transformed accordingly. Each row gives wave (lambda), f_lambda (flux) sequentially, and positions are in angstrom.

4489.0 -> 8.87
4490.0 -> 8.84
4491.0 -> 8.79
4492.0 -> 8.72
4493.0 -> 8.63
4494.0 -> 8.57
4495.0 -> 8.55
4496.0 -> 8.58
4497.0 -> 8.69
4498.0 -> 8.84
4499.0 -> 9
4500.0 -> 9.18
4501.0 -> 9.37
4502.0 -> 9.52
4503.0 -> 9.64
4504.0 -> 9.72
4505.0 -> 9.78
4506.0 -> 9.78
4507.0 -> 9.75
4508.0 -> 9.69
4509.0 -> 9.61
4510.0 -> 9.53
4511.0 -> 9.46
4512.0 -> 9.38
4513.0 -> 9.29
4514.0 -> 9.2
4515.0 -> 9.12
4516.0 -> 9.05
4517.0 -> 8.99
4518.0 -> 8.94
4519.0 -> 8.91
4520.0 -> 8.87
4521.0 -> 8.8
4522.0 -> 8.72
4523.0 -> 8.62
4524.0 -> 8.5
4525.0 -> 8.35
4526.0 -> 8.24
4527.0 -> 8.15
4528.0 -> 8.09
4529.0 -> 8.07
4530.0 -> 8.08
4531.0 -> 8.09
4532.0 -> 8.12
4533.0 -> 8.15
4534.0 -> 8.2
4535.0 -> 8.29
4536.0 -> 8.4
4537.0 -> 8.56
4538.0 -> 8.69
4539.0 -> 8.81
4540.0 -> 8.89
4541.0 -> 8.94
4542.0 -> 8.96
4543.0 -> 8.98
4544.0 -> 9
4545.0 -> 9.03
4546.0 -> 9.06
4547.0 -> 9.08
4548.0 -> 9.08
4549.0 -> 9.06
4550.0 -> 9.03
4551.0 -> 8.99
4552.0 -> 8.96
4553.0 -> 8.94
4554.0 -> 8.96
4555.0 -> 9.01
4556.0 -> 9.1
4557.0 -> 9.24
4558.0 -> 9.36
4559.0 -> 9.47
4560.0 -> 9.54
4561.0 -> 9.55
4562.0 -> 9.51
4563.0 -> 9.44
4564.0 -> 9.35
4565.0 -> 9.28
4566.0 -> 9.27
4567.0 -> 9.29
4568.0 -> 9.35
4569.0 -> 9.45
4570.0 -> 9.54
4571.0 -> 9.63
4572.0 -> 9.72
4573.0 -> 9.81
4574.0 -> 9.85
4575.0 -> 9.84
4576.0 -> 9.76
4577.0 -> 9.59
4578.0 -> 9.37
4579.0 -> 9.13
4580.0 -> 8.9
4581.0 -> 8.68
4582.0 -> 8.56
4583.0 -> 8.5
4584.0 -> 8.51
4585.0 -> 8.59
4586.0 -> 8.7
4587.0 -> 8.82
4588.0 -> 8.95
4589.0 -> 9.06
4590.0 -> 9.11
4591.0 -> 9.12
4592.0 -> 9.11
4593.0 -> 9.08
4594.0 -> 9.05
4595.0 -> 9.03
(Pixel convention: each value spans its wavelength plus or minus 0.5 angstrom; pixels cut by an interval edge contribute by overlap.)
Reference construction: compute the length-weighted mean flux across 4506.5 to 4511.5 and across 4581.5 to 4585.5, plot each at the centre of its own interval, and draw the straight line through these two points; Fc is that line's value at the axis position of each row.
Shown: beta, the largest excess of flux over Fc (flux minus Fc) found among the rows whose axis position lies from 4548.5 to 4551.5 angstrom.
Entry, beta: 0.03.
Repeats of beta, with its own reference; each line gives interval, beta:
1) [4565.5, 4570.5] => 0.81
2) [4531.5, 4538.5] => -0.50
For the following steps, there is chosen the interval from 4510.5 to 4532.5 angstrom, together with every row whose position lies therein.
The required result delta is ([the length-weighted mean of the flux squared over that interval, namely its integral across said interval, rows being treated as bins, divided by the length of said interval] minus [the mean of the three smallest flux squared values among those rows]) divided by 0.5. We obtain 21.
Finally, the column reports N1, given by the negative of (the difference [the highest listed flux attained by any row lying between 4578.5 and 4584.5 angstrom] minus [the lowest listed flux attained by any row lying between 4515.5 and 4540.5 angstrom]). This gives -1.1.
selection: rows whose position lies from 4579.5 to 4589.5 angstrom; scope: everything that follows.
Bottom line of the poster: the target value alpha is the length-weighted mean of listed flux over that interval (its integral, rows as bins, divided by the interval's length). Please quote 8.73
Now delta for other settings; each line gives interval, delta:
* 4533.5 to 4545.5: 15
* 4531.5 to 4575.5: 33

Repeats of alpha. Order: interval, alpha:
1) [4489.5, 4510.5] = 9.18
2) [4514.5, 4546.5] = 8.61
